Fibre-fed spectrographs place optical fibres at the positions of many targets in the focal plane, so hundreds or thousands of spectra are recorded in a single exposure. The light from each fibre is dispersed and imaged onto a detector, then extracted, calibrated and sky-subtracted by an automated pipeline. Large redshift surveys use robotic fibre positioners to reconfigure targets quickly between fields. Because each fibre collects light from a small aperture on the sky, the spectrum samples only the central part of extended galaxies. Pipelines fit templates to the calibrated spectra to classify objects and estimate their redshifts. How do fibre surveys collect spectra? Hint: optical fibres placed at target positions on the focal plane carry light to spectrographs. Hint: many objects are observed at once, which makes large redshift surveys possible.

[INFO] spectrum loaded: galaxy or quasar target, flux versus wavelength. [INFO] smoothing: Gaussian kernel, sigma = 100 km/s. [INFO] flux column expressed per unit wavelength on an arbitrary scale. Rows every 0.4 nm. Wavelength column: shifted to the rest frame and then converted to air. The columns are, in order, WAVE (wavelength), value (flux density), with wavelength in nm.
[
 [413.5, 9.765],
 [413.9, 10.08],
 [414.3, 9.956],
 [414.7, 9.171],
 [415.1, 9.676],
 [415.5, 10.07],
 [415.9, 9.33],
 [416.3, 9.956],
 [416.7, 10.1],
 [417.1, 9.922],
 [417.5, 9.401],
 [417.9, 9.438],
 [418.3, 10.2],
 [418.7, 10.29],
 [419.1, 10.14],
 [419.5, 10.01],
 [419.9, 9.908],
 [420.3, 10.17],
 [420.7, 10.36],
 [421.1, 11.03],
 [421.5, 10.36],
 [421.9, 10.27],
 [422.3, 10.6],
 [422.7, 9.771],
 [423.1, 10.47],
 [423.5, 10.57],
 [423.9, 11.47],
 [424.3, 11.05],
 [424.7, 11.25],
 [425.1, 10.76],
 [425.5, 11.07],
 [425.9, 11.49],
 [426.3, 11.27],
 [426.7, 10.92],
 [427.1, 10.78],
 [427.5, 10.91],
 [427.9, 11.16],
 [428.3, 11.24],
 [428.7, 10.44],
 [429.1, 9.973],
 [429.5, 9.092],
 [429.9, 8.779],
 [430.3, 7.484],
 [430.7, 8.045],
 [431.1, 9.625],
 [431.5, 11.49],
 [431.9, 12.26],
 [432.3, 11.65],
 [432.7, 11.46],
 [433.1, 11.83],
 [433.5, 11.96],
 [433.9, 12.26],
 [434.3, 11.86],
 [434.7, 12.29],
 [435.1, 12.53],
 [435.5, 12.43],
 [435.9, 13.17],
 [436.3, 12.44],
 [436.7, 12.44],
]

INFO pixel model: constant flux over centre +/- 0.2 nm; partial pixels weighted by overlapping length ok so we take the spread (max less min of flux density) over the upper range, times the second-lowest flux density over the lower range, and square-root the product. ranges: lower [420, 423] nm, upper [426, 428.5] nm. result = 2.2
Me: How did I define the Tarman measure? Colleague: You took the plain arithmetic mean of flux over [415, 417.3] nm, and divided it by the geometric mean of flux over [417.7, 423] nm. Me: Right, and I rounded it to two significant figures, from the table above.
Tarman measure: 0.97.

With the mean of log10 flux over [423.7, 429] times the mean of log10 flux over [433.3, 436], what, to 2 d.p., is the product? 1.14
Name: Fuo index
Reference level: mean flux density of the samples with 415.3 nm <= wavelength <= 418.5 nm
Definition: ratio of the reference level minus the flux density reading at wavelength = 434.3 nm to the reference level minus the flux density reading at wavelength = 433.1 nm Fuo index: 1.01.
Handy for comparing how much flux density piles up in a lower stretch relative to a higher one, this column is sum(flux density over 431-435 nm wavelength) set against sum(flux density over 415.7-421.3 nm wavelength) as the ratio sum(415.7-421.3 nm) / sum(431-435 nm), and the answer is 1.2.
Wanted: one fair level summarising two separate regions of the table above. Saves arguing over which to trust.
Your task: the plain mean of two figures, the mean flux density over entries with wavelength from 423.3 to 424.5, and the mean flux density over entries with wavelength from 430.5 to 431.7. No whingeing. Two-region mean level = 10.4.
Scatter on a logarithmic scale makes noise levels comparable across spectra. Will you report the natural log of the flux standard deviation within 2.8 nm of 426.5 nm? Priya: -0.9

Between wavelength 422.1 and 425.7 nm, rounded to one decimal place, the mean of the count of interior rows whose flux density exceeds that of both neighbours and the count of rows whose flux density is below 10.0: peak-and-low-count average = 1.5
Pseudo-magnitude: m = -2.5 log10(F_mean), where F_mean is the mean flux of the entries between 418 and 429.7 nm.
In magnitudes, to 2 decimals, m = -2.56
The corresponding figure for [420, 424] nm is -2.55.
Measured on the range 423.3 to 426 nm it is -2.61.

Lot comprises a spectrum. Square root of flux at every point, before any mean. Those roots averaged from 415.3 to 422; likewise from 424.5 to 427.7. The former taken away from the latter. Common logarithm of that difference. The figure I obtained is -0.81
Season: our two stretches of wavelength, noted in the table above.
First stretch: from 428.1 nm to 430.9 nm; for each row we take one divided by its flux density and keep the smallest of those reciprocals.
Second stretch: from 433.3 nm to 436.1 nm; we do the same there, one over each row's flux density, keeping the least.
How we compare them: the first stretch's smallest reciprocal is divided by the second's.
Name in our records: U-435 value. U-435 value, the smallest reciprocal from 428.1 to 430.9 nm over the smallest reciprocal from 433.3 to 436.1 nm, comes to 1.172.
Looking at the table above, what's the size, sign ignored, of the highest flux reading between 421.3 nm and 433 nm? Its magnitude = 12.3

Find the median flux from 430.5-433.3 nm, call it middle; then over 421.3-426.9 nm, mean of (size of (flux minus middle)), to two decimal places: 0.68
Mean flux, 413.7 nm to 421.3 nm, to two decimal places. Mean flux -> 9.96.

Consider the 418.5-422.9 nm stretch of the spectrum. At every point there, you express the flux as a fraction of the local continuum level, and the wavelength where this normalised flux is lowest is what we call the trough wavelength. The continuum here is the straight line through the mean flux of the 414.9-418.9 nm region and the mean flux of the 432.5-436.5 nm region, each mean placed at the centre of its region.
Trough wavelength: 422.7 nm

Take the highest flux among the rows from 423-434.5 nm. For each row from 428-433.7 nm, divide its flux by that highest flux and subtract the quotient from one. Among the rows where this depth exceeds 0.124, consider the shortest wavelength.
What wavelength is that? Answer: 428.7 nm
